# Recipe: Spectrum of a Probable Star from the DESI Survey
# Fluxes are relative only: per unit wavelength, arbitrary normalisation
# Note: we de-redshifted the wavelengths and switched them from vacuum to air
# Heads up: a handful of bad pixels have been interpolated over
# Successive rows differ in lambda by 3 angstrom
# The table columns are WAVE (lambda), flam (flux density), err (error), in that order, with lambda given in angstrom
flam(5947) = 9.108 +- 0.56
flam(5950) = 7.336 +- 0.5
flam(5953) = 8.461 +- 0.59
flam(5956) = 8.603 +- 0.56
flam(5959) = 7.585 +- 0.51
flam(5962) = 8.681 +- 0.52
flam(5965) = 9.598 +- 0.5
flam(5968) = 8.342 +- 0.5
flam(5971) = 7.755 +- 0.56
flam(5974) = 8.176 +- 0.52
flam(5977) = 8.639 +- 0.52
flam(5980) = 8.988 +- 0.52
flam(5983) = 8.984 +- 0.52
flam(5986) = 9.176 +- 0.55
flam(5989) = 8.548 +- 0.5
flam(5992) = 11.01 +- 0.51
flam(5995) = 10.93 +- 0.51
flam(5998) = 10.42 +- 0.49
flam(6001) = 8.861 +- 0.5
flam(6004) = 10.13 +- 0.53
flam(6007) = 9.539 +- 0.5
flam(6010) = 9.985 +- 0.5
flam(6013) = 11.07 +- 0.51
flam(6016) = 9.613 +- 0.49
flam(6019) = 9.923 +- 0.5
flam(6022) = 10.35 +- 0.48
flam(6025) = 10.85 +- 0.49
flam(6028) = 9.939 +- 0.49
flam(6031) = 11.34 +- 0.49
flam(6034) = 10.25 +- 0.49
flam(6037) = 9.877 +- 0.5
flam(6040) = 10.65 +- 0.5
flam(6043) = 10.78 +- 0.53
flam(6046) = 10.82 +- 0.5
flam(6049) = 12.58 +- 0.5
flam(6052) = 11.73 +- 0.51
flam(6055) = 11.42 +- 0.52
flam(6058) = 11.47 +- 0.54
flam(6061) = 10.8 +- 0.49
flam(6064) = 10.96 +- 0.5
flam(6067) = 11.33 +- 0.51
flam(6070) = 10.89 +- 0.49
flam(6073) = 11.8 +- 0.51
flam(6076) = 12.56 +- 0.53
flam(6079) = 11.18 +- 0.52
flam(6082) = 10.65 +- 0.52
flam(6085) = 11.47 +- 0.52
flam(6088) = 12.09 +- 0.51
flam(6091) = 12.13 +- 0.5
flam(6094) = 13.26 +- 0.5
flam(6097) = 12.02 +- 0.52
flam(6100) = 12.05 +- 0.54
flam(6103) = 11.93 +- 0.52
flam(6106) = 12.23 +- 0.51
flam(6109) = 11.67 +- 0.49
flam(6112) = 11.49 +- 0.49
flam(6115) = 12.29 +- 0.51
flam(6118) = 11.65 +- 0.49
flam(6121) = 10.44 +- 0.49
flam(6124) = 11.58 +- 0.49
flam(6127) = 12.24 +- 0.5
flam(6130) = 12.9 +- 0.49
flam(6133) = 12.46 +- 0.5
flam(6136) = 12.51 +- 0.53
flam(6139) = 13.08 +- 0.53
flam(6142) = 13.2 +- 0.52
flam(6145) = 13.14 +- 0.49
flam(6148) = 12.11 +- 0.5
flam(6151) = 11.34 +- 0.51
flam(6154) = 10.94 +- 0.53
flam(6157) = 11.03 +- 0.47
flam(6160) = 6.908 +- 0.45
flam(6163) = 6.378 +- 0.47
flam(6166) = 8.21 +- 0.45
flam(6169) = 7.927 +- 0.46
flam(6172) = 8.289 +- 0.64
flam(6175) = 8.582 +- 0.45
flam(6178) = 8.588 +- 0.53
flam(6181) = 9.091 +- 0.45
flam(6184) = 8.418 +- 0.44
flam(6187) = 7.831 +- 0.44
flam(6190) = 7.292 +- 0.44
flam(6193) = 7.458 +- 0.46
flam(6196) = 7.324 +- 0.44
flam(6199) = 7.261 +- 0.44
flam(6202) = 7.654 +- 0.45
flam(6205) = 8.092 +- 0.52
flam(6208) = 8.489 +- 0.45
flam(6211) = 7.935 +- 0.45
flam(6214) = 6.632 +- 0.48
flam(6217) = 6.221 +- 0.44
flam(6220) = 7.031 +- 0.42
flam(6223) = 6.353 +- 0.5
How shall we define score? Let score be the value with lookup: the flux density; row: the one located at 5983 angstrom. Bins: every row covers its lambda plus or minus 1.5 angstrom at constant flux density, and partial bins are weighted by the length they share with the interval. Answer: 8.984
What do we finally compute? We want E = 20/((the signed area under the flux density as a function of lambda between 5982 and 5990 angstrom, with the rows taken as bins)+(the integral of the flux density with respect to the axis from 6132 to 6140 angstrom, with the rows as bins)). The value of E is 0.116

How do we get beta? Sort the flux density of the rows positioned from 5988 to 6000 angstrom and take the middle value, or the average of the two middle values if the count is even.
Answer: 11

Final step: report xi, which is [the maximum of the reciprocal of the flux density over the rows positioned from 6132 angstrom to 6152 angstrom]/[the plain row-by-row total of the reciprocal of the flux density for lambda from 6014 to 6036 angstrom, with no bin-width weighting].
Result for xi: 0.130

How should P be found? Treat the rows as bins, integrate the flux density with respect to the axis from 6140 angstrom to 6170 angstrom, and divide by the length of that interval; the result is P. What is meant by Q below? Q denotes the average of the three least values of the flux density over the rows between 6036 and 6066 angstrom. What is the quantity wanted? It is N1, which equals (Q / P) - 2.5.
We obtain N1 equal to -1.48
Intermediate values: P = 10.2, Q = 10.4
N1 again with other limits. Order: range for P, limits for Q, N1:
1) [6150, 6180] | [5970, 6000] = -1.57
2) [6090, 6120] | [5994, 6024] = -1.72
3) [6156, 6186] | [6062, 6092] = -1.19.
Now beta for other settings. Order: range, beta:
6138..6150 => 13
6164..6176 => 8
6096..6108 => 12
